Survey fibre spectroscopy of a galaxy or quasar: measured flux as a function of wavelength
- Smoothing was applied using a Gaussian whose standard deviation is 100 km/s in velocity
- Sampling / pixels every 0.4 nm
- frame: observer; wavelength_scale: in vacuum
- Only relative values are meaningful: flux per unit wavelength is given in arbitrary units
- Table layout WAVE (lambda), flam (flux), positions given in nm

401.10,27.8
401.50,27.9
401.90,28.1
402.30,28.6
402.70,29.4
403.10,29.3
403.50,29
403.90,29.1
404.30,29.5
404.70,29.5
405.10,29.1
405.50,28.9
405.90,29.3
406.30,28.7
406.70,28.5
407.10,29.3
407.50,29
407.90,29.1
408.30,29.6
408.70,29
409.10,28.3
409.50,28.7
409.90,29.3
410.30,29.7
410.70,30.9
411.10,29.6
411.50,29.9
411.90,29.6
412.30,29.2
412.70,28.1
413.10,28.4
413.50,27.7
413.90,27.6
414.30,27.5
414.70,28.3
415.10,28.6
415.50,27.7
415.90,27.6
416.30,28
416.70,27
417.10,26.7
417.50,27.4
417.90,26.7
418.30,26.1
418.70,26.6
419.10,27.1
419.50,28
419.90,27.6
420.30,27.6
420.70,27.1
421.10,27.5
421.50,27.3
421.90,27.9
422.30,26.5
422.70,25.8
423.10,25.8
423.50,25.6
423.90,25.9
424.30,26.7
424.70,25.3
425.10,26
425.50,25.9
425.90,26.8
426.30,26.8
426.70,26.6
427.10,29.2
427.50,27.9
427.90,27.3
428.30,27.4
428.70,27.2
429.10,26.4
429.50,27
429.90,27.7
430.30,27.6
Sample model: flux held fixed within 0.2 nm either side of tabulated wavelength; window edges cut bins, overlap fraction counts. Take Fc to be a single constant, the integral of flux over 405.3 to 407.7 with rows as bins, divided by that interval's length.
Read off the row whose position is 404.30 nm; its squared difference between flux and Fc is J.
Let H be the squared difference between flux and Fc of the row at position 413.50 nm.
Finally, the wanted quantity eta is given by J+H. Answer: 1.9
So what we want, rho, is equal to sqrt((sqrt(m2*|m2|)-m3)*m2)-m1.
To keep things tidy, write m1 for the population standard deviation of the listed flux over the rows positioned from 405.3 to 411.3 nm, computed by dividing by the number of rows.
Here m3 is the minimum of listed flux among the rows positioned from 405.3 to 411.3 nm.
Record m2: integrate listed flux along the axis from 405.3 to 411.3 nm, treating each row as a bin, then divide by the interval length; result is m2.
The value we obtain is 4.50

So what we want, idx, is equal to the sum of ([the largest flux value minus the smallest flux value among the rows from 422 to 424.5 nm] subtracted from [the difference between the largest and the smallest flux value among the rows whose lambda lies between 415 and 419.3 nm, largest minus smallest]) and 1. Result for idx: 2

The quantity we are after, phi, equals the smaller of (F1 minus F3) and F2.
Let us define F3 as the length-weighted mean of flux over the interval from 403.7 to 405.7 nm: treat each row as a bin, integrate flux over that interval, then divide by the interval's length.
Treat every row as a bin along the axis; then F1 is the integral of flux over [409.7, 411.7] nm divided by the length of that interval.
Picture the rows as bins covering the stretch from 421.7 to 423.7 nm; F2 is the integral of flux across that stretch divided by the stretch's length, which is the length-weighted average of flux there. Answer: 0.7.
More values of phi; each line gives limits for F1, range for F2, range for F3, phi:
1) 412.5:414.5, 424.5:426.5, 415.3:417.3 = 0.5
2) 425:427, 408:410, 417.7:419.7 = -0.3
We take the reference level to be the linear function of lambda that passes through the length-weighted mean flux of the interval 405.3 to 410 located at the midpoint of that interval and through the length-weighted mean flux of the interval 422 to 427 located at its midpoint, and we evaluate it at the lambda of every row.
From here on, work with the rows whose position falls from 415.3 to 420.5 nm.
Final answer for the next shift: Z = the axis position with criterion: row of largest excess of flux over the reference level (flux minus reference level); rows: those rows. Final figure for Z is 419.50 nm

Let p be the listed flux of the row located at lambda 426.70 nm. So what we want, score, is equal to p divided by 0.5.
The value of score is 53.2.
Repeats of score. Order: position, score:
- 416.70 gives 54.0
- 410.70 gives 61.8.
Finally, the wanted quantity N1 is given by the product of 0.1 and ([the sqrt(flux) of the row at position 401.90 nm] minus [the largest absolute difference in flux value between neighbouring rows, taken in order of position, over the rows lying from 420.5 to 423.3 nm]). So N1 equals 0.39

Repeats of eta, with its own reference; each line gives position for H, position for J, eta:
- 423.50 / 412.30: 11.3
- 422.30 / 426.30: 10.6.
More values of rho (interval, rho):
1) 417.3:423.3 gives 5.00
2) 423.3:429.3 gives 5.23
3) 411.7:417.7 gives 5.19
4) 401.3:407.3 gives 5.03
